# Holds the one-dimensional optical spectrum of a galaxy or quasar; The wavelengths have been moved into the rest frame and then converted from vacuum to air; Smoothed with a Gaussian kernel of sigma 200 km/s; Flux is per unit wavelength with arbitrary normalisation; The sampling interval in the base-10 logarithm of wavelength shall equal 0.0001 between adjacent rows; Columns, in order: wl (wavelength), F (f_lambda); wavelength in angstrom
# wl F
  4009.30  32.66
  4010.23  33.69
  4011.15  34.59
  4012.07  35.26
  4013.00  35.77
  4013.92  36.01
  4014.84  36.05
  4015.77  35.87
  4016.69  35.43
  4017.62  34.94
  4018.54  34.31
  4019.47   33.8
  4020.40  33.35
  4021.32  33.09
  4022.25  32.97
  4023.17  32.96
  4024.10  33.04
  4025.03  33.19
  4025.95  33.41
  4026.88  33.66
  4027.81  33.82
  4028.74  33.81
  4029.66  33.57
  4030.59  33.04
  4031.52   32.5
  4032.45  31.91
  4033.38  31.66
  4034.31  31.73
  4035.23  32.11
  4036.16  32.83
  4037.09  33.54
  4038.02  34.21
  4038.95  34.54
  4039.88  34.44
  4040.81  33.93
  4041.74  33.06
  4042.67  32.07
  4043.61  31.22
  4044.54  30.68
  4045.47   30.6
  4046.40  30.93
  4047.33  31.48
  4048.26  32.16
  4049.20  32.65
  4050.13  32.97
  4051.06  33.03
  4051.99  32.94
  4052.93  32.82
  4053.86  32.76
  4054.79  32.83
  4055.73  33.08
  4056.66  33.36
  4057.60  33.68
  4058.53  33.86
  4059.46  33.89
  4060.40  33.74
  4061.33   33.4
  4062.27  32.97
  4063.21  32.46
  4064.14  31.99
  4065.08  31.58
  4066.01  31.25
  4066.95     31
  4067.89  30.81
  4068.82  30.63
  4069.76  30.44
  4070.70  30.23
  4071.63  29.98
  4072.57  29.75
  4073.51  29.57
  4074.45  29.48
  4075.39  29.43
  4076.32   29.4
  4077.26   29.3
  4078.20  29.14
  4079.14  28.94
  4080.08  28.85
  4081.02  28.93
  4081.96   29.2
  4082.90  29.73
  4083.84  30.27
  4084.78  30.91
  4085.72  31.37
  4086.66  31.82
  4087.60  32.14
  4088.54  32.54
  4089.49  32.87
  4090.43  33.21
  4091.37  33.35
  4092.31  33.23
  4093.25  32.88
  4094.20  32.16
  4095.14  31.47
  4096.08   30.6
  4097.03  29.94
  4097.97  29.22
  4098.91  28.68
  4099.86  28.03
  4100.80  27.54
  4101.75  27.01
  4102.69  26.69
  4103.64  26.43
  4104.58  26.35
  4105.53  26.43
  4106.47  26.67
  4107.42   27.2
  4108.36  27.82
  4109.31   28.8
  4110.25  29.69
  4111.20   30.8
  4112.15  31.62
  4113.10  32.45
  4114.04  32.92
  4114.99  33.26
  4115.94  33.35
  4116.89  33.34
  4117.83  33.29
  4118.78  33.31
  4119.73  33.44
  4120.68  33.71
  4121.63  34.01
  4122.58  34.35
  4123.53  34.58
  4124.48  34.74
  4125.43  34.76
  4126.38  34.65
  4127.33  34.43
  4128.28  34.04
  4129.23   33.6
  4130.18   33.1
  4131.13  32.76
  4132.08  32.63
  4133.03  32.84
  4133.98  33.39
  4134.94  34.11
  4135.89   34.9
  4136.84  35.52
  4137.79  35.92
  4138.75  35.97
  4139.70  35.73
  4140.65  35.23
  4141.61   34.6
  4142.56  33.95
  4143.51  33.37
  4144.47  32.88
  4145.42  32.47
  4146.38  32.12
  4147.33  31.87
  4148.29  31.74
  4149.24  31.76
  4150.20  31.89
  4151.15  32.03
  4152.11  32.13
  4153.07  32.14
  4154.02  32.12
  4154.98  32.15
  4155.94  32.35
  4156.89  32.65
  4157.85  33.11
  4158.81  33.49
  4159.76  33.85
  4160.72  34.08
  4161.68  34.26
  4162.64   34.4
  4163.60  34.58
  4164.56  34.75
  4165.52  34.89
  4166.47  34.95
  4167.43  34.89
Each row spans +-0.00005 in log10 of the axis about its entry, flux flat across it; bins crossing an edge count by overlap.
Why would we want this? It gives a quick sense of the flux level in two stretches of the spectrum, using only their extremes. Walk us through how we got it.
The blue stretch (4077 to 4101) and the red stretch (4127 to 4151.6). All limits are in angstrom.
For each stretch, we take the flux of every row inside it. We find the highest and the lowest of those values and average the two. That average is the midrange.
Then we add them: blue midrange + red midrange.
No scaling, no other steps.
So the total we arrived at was 64.3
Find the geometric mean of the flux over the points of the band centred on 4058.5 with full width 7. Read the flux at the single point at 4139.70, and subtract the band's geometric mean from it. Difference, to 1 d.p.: 2.2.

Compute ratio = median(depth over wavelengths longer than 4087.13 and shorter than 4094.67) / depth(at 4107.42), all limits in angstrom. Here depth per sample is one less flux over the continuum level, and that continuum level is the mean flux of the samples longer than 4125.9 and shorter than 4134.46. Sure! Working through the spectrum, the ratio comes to 0.10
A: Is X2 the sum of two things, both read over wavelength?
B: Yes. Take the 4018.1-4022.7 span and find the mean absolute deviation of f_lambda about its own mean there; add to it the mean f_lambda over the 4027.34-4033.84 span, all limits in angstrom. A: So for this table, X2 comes 33.3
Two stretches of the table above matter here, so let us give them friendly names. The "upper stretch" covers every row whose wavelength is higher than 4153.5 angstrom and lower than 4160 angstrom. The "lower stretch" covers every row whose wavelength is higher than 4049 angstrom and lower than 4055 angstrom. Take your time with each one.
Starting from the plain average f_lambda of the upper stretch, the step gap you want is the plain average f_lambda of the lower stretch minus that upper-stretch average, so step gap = 0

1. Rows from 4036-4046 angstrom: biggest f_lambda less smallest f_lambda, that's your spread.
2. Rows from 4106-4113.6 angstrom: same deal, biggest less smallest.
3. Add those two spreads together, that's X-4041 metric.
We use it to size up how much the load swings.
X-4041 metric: 9.7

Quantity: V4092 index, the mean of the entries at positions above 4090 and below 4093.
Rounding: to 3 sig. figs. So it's 33.3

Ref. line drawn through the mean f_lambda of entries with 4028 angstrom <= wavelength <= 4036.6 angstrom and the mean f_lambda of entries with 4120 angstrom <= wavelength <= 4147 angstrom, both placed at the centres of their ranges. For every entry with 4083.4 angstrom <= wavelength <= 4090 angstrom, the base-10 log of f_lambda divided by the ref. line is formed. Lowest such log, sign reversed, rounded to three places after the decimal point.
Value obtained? 0.042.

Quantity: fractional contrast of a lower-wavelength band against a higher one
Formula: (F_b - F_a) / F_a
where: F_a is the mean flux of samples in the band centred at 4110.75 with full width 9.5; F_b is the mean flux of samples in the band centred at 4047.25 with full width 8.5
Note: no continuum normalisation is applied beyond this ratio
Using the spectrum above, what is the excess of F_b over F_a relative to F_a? 0.05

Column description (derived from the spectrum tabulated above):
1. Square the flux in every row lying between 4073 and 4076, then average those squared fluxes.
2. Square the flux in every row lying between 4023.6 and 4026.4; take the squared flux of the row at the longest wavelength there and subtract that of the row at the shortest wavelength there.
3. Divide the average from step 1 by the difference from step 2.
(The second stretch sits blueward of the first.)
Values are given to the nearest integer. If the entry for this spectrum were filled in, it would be 35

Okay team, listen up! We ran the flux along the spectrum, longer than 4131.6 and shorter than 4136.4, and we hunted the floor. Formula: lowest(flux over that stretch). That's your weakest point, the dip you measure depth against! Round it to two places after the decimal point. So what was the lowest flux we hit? 32.63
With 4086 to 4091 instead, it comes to 31.82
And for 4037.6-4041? 33.93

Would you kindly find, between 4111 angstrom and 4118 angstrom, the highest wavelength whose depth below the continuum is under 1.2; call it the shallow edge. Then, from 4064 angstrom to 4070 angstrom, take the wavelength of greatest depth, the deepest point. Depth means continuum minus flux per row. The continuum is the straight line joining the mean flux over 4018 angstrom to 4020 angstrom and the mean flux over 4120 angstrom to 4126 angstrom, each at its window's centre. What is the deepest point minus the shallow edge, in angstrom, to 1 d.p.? -48.1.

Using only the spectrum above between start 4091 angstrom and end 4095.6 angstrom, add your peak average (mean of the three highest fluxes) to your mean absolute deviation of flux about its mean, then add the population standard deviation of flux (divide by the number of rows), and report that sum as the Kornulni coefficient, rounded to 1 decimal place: 34.5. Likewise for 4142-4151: 34.8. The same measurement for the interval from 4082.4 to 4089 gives 33.9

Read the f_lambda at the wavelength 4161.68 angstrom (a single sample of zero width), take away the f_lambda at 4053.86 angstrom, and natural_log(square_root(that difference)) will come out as 0.20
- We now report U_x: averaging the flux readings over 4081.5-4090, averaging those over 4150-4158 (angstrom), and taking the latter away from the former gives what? -1.1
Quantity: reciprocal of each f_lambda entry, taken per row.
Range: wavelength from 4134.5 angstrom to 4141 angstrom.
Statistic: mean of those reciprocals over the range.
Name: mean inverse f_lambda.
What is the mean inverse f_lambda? 0.0283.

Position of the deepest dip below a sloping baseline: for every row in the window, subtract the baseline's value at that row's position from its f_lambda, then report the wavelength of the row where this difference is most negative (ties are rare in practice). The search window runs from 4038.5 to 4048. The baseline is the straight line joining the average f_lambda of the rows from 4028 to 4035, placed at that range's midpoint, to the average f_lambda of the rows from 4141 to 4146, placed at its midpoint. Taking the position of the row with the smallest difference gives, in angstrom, 4045.47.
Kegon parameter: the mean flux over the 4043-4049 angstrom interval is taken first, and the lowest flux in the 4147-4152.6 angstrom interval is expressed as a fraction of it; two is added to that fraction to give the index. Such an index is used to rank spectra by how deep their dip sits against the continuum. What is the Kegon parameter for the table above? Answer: 3.02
